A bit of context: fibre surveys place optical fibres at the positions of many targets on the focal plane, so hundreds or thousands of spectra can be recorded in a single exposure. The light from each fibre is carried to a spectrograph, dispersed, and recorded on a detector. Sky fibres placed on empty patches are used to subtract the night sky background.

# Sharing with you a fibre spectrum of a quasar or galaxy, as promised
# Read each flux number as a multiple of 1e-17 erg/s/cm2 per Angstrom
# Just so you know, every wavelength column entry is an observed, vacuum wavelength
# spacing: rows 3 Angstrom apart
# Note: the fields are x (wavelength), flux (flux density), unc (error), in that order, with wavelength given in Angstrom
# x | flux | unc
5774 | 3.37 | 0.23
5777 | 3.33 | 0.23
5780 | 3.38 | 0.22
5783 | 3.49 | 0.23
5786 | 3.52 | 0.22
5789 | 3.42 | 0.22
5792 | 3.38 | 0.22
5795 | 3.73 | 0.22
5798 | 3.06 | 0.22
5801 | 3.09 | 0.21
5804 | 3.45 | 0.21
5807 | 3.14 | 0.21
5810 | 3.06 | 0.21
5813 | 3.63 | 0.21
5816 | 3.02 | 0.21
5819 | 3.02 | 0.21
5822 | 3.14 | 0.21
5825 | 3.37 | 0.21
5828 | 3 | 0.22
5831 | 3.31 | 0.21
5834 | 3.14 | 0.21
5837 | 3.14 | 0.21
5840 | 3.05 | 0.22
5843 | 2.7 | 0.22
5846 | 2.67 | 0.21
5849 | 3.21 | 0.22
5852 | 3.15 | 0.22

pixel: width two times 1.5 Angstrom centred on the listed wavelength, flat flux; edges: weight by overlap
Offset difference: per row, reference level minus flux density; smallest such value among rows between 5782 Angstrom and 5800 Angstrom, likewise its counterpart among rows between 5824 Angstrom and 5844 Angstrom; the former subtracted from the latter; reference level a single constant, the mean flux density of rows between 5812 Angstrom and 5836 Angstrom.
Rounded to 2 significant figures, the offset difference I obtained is 0.36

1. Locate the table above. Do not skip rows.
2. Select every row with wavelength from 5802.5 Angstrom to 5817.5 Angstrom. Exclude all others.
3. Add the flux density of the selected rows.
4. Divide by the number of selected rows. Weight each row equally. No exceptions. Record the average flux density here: 3.26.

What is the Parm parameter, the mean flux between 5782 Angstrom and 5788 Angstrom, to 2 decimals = 3.50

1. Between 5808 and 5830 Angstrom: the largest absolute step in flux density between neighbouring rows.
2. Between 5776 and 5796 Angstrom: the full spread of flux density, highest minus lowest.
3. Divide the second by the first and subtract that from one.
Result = 0.34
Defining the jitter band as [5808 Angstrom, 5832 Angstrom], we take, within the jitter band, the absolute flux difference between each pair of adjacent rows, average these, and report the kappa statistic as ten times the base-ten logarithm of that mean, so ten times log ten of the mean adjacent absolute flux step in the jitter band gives -5.0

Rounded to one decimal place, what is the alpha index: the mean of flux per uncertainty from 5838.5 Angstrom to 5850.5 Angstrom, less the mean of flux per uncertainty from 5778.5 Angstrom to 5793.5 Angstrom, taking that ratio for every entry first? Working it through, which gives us -2.1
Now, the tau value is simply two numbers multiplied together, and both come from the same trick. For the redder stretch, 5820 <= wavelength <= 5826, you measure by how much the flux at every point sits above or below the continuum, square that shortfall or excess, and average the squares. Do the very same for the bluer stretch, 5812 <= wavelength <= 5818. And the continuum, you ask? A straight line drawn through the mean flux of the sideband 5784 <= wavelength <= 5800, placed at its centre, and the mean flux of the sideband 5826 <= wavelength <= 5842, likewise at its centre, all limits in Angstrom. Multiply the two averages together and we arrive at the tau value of 0.0017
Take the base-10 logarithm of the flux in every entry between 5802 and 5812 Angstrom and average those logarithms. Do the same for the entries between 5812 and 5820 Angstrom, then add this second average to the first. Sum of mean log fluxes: 1.01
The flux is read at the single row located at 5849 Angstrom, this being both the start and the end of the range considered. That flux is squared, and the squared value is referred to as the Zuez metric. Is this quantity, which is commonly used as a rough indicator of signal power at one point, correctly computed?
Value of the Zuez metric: 10.3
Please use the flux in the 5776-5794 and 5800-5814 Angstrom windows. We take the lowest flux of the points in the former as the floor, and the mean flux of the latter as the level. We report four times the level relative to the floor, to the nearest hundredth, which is 3.93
